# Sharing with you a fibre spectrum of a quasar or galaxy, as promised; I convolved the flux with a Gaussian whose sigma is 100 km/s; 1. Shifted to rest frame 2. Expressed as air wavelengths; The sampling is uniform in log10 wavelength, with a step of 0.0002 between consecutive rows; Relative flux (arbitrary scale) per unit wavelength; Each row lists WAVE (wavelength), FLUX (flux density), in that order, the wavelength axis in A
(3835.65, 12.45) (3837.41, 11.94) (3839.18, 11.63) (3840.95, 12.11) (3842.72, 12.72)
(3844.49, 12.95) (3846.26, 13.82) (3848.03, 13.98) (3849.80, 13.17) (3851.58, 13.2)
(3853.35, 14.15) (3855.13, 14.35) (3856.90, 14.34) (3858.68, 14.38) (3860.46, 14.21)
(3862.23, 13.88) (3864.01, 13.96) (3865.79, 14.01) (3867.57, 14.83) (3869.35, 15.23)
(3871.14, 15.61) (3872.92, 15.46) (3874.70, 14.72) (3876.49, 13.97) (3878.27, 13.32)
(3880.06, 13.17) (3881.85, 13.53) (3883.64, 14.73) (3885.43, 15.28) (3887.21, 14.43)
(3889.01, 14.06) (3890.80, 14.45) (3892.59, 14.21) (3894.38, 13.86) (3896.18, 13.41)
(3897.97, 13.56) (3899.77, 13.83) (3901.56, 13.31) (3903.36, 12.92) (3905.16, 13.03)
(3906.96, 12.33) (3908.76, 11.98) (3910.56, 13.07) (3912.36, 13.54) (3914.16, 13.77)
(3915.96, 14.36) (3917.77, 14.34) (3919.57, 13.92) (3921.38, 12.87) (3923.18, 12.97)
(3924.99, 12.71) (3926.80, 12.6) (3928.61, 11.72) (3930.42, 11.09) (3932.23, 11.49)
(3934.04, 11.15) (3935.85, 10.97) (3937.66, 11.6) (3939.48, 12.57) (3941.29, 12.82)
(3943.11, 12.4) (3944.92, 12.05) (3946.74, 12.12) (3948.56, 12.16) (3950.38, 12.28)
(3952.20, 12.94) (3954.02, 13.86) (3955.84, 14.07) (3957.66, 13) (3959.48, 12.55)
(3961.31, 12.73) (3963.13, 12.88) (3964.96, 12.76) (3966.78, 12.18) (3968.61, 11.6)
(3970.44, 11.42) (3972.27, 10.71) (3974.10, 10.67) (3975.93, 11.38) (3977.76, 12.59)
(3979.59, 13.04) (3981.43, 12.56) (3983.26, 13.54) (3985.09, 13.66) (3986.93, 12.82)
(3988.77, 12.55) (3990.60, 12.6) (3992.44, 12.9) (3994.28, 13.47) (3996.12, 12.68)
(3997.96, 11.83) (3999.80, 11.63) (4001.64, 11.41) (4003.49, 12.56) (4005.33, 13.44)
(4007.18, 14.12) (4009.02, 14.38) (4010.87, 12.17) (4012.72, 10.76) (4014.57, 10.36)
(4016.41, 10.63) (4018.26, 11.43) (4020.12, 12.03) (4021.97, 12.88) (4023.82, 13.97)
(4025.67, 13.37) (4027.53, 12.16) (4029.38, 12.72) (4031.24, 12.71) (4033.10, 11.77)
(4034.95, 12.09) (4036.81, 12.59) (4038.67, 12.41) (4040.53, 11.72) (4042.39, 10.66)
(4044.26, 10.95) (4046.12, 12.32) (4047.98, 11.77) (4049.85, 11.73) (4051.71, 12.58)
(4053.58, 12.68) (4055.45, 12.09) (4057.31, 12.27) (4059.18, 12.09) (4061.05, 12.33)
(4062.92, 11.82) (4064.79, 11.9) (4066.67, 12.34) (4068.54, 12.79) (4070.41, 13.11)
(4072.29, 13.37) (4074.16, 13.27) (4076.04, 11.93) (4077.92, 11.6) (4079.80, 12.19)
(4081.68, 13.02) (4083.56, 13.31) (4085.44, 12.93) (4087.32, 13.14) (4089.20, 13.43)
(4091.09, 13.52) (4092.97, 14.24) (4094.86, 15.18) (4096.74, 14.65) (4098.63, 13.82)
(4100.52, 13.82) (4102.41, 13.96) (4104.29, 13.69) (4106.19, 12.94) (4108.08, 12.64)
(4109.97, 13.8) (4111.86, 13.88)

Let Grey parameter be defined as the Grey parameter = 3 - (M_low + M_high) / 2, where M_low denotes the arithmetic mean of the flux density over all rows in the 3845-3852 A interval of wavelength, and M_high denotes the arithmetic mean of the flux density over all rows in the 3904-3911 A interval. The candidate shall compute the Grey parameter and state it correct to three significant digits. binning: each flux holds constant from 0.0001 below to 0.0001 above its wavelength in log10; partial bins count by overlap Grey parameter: -10.1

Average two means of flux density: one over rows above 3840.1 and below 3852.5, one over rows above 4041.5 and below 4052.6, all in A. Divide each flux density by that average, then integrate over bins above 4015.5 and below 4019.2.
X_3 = 3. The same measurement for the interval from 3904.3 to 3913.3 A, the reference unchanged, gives 9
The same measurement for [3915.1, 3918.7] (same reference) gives 4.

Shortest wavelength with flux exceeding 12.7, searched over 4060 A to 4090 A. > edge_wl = 4068.54 A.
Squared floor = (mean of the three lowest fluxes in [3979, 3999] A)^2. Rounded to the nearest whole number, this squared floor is 152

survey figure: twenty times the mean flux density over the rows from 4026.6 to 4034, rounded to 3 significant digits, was 247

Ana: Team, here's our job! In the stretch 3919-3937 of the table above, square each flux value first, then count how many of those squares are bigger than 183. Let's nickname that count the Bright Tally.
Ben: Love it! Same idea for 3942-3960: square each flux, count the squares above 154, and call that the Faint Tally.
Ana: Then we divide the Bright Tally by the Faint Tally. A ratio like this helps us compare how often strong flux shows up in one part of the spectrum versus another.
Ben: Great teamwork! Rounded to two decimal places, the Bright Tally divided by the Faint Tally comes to 0.20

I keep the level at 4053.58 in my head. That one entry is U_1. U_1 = 12.68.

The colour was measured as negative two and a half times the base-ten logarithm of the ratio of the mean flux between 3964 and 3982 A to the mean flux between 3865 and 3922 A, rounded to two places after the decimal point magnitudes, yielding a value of 0.17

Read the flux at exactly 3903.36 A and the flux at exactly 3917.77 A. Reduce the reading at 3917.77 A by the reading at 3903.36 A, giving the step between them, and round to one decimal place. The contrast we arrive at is 1.4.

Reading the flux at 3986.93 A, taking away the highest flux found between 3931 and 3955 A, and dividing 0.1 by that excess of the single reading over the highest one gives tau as -0.10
